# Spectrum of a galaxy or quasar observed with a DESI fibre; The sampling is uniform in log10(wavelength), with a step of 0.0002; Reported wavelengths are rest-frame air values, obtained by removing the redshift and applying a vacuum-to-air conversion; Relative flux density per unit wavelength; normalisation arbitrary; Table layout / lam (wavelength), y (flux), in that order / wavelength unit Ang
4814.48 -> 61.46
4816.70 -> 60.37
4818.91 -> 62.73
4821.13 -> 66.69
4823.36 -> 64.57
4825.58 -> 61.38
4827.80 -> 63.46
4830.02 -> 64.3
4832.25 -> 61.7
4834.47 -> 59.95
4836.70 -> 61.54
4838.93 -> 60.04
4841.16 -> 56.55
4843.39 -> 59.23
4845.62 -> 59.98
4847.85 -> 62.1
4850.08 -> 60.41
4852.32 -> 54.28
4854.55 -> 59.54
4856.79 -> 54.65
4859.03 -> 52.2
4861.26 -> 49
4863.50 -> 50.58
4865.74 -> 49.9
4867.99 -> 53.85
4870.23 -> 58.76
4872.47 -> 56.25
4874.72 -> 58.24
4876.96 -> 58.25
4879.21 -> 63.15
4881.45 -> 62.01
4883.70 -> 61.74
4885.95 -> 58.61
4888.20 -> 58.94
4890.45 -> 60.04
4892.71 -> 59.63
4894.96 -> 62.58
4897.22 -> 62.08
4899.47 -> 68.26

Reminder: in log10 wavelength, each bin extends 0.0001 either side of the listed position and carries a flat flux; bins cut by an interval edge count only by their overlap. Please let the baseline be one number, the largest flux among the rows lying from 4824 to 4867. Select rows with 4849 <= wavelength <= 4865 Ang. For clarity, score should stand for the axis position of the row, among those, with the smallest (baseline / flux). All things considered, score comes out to 4850.08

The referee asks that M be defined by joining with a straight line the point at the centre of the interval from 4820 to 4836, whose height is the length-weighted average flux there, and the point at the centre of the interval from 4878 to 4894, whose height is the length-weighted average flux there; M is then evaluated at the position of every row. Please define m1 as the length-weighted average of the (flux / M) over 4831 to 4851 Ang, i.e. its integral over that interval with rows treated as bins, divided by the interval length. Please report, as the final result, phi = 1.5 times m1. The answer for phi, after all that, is 1.44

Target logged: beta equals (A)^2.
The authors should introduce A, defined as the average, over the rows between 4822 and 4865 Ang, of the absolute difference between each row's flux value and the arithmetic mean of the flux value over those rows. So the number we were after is 13.6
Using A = 3.7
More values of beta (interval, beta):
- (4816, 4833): 2.6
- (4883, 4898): 1.9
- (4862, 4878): 9.9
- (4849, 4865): 10.7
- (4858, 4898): 13.8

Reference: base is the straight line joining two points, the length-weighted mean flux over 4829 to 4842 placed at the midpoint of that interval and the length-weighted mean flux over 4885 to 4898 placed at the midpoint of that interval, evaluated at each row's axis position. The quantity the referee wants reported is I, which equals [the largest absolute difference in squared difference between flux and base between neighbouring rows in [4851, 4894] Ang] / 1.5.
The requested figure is 45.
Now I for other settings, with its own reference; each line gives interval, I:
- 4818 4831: 21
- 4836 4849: 11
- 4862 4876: 45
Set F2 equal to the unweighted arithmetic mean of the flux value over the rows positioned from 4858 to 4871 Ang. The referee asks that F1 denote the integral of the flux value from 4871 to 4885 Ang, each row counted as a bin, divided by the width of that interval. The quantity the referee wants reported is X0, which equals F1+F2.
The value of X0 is 112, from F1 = 59.9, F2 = 52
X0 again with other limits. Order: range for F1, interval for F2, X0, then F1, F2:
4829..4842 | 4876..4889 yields 121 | 60.7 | 60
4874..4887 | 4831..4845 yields 120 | 60.4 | 60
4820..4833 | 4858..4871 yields 116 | 63.7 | 52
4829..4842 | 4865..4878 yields 117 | 60.7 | 56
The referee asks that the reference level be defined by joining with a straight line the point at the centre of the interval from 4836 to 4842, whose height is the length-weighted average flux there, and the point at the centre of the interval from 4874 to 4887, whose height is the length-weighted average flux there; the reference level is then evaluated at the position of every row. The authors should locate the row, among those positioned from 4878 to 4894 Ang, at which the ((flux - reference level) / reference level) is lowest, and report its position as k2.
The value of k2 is 4885.95 Ang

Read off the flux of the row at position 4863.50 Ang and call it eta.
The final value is 50.58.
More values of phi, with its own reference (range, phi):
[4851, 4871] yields 1.30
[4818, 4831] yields 1.51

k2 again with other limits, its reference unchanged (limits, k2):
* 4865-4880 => 4865.74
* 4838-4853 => 4852.32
